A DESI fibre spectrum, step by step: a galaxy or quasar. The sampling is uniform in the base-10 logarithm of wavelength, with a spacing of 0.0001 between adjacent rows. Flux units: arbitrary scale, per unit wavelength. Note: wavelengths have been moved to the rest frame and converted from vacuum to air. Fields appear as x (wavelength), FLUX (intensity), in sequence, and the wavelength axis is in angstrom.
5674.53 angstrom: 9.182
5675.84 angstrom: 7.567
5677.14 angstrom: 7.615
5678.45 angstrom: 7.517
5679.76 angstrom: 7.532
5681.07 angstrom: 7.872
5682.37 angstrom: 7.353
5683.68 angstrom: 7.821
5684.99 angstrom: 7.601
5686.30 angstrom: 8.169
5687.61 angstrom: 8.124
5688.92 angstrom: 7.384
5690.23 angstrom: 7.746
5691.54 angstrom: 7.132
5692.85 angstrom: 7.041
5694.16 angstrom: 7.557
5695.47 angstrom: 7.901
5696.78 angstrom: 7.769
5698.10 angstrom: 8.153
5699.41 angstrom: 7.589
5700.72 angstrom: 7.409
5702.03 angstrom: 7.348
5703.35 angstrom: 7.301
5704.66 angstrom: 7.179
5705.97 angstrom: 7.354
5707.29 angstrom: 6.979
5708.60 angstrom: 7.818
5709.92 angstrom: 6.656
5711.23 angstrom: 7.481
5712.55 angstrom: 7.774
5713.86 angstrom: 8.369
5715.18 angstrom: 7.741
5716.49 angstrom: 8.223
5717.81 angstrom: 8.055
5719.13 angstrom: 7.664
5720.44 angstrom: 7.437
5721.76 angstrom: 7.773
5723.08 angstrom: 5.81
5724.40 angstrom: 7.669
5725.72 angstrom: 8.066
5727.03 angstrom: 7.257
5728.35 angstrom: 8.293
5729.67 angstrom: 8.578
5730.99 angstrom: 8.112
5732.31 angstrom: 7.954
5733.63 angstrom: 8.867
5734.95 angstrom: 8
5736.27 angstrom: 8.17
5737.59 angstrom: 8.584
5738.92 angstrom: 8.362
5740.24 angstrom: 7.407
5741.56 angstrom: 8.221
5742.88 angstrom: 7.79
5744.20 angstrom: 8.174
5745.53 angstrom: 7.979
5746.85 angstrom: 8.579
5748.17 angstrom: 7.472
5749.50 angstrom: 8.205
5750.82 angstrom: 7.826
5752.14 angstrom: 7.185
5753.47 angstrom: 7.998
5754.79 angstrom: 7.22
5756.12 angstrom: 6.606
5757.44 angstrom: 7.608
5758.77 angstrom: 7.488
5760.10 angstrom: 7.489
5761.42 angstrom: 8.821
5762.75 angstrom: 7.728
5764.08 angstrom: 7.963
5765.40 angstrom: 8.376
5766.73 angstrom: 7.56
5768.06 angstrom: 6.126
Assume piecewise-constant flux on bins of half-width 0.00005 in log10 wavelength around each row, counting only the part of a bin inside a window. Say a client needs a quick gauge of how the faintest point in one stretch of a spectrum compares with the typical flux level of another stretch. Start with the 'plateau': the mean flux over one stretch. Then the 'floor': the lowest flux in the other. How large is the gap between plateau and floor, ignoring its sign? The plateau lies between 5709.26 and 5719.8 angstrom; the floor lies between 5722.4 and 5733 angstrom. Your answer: 1.9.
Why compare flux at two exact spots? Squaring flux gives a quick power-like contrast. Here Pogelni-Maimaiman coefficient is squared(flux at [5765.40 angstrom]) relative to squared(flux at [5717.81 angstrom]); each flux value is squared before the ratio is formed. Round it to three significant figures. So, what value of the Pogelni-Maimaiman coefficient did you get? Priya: 1.08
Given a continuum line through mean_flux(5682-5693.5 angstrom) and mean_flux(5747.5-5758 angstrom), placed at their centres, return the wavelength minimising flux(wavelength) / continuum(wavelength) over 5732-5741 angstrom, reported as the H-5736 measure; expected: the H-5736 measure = 5740.24 angstrom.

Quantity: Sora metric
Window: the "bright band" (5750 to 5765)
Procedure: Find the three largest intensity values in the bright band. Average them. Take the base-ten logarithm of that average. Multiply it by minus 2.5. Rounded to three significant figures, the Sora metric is -2.29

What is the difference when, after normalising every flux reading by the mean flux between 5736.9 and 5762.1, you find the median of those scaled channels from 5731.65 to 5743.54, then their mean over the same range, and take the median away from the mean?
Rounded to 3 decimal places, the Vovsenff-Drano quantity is -0.002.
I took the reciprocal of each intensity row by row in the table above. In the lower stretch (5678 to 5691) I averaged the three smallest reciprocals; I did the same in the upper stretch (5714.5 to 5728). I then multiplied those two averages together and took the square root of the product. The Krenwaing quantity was 0.124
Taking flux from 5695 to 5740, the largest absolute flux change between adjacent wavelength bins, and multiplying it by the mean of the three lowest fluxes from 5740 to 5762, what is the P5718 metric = 14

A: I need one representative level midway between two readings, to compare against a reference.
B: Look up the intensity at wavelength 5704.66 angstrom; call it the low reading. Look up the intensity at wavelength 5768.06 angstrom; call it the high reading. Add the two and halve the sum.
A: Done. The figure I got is 6.7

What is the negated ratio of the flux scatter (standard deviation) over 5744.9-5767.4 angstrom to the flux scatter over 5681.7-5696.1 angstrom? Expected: -1.5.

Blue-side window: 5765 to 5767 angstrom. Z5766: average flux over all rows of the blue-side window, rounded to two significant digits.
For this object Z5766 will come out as 8.0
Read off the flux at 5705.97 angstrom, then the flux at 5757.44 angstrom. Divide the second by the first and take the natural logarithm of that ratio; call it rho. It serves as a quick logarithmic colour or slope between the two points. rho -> 0.034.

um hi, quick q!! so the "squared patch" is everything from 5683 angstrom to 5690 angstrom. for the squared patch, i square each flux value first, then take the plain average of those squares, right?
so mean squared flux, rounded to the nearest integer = 61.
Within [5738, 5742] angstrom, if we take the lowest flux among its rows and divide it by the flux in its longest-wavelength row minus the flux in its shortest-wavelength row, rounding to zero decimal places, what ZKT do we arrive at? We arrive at -53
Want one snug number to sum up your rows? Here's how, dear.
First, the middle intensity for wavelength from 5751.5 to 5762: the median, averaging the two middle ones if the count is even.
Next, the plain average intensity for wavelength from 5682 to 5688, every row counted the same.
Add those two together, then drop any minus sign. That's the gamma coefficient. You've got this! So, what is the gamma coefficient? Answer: 15.3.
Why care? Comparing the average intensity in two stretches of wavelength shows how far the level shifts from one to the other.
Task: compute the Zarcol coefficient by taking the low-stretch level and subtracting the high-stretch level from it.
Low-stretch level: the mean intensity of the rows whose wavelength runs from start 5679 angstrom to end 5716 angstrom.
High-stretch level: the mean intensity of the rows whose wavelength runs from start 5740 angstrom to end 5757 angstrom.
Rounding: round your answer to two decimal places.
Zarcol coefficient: -0.17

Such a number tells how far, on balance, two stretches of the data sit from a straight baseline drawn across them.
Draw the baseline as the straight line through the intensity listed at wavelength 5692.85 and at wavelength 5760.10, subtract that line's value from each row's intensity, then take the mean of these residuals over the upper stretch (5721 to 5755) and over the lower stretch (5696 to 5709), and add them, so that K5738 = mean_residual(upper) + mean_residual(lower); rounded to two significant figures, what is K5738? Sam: 0.95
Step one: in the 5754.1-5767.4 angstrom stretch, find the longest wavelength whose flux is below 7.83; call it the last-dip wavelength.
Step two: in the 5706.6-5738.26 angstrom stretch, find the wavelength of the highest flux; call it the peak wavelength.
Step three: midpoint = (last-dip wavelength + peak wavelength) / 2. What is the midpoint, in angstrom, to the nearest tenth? 5750.2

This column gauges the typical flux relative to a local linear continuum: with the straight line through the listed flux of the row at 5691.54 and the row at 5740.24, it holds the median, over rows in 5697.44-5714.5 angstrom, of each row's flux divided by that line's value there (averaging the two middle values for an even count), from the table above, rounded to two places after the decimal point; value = 1.03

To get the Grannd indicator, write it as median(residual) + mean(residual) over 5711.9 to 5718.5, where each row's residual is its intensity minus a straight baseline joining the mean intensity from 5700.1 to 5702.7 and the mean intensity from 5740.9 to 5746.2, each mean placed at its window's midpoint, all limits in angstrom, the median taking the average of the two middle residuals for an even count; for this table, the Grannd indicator 0.9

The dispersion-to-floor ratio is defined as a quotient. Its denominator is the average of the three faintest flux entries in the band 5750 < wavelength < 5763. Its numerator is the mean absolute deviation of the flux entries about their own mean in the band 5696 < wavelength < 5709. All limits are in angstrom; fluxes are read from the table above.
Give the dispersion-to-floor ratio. 0.039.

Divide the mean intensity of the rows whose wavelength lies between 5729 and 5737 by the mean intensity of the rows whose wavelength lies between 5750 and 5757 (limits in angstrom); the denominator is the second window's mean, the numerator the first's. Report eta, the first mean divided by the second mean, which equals 1.12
